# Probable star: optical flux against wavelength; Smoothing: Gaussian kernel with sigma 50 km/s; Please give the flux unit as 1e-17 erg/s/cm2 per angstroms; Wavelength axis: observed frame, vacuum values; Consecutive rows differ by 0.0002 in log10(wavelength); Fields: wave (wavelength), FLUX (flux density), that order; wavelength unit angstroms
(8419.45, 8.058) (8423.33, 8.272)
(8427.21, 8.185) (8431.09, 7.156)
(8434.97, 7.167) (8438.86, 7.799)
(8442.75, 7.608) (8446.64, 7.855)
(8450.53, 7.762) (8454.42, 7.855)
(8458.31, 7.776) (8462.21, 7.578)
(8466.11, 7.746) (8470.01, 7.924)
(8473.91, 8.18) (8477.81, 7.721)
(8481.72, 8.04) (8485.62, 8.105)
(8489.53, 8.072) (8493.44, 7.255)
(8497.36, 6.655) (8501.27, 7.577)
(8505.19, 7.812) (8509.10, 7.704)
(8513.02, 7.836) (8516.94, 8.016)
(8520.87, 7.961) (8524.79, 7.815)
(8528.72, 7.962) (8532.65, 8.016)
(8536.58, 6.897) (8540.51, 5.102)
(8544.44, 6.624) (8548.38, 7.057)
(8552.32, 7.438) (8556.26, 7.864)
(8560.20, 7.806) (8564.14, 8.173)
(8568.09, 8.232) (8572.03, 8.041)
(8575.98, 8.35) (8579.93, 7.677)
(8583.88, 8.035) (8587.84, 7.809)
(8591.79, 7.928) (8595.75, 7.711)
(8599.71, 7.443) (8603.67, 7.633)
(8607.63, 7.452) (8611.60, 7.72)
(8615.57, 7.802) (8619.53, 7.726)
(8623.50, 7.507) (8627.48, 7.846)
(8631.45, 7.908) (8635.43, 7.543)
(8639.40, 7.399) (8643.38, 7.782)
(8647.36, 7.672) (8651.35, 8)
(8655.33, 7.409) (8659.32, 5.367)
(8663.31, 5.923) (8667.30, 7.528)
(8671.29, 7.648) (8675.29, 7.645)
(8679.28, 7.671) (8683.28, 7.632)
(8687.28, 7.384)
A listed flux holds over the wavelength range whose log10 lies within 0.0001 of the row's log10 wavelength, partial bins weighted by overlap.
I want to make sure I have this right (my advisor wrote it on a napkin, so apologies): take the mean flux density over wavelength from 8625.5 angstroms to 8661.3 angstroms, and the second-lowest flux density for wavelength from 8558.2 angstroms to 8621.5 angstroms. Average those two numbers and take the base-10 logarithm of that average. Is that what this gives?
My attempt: 0.872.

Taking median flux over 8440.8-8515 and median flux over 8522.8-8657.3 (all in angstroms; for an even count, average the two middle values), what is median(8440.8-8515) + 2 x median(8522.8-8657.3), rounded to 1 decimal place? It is 23.3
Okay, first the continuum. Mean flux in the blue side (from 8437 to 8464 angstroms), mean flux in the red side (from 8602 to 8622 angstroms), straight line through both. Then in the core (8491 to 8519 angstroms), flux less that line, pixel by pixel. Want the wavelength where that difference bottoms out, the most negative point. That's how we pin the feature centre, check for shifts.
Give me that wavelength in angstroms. 8497.36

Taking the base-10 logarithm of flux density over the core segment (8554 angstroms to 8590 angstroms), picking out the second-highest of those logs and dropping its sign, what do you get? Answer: 0.916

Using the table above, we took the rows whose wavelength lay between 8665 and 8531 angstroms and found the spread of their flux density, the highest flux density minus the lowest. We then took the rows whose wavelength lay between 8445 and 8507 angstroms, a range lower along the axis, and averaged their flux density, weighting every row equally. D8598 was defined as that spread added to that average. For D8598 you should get 11.0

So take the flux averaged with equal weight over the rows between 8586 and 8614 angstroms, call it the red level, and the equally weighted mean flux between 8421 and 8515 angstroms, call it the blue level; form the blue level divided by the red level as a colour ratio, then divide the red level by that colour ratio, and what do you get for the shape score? 7.61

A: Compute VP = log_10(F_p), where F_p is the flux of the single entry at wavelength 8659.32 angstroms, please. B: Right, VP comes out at 0.730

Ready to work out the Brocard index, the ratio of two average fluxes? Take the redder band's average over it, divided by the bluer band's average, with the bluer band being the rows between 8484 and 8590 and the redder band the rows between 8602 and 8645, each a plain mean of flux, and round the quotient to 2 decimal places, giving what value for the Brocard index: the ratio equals 1.01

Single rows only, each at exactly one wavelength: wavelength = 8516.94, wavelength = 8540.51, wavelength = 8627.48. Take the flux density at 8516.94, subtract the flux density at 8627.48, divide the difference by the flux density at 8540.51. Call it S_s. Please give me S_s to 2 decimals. 0.03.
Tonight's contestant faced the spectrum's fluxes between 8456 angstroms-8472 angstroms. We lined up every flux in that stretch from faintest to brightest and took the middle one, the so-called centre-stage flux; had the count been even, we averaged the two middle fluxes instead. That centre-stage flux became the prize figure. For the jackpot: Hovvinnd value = 7.8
